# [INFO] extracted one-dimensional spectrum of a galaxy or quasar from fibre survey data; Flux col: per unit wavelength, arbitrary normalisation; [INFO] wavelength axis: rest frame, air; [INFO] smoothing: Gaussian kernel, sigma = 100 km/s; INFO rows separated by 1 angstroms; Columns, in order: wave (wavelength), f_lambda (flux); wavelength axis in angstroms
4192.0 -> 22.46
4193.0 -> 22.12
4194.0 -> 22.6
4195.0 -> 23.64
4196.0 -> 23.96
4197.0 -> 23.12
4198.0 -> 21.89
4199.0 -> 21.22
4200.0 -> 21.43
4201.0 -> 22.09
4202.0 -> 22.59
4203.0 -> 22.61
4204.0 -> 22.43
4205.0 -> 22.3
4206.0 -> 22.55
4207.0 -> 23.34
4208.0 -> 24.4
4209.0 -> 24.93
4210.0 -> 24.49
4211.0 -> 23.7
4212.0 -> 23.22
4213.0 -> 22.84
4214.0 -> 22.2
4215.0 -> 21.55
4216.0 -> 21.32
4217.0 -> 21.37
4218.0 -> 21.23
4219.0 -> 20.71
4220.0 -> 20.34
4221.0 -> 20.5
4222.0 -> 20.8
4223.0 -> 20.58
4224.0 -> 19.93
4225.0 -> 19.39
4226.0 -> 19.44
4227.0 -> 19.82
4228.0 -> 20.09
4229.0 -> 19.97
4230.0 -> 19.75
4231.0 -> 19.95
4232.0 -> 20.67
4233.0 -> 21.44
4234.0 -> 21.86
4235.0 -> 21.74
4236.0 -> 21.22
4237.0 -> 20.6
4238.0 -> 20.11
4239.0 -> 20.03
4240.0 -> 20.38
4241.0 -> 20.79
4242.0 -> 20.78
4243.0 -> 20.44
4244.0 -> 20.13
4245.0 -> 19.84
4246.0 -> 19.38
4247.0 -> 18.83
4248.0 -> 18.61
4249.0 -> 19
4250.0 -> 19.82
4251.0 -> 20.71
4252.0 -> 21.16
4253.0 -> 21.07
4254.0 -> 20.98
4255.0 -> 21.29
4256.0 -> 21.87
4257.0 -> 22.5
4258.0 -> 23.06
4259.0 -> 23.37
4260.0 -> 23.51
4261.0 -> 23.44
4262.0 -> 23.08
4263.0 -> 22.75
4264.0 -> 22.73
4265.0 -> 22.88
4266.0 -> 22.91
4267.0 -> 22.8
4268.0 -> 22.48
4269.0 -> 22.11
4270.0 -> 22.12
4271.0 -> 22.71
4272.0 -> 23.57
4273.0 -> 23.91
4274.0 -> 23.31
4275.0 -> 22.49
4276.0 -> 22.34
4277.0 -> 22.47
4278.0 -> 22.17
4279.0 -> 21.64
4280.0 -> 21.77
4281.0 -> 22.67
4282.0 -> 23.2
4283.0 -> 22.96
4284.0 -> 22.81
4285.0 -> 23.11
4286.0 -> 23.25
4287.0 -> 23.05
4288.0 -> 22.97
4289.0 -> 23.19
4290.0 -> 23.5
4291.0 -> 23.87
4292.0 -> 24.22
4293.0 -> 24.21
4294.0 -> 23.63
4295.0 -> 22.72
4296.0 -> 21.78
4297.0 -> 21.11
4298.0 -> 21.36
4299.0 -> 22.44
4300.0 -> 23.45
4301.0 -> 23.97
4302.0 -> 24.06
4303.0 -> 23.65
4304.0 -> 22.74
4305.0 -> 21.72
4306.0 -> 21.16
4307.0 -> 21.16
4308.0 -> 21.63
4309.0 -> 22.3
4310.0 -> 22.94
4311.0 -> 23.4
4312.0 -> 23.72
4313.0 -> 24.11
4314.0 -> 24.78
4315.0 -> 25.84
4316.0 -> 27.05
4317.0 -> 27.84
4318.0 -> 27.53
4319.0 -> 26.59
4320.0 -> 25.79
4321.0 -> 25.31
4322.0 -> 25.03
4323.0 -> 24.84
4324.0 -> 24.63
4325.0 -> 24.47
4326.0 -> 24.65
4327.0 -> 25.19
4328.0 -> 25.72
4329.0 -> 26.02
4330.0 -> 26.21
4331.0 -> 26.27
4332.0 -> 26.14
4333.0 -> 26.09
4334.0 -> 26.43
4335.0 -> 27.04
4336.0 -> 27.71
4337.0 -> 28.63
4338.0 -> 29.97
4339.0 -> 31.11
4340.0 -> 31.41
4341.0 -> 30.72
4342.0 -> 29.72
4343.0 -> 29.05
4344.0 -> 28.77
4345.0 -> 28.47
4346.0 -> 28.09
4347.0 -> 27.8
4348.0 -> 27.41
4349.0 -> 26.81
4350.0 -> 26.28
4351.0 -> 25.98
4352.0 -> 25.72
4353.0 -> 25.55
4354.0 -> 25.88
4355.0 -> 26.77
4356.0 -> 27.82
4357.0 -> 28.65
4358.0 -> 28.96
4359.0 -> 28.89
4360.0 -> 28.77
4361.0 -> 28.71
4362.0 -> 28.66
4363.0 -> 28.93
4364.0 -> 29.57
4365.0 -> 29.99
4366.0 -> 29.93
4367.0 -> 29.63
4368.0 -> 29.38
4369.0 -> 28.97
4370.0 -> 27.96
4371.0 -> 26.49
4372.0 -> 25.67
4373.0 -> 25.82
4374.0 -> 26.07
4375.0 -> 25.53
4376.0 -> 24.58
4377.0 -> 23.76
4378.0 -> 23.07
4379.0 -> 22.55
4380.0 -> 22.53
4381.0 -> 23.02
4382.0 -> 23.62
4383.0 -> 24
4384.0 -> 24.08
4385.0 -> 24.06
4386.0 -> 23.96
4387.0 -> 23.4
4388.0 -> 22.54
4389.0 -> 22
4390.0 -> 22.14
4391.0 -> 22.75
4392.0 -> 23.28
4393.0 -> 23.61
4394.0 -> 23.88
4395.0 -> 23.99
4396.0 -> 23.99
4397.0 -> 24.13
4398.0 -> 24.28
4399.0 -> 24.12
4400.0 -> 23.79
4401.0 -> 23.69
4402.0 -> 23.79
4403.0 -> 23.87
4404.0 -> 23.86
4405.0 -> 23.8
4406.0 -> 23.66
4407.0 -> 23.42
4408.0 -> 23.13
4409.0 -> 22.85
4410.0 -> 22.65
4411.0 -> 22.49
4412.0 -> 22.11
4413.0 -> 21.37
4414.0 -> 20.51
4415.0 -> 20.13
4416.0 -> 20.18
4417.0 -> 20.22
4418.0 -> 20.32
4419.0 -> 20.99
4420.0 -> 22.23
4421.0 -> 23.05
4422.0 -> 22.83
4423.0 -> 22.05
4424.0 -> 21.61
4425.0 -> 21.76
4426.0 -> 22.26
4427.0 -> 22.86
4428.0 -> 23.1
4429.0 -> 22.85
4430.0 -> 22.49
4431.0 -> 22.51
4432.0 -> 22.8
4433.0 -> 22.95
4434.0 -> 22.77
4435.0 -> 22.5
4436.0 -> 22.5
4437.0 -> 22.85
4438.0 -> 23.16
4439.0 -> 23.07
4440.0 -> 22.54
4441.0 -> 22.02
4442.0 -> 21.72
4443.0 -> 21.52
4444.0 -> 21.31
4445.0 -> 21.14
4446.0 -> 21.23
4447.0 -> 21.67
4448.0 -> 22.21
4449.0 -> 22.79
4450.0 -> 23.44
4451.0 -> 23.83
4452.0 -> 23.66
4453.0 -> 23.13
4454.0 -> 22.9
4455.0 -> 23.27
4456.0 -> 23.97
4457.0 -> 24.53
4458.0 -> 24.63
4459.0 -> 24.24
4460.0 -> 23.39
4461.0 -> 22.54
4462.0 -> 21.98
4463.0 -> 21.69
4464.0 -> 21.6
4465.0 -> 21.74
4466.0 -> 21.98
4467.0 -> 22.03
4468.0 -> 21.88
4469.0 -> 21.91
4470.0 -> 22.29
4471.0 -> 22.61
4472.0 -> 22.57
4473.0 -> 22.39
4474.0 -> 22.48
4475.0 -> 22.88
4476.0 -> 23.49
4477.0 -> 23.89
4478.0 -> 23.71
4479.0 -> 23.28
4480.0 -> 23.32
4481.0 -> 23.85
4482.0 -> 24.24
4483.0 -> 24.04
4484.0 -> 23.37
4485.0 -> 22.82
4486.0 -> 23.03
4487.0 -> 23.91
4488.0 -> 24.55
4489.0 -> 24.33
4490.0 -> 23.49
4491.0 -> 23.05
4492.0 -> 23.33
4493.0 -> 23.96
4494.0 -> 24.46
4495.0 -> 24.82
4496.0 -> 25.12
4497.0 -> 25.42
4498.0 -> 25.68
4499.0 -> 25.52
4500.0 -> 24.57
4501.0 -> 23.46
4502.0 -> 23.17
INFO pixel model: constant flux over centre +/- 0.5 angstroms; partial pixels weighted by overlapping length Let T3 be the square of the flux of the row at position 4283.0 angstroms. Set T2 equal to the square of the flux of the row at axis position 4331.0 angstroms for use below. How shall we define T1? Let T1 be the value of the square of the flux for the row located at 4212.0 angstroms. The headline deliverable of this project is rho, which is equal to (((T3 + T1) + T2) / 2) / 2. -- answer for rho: 439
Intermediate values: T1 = 539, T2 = 690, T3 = 527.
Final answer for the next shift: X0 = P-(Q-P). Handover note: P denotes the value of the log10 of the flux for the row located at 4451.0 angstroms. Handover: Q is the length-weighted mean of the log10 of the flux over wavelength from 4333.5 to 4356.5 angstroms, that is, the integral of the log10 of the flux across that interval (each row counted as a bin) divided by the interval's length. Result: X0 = 1.31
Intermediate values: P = 1.38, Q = 1.45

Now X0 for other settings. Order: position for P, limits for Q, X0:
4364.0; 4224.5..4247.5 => 1.63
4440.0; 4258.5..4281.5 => 1.35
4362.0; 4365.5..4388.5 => 1.51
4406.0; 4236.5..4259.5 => 1.43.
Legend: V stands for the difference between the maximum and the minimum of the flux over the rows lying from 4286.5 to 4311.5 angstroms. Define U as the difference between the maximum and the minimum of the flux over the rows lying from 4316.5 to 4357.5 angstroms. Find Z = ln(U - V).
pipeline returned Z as 1.3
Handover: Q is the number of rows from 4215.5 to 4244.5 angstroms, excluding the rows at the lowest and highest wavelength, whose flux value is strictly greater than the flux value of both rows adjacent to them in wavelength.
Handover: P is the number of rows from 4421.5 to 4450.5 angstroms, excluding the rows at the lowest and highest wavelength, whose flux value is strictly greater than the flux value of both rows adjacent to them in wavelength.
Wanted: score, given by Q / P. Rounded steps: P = 3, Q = 5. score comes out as 1.7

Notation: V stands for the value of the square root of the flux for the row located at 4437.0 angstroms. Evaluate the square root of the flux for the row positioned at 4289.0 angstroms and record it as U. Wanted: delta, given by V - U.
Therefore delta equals 0.0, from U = 4.82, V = 4.78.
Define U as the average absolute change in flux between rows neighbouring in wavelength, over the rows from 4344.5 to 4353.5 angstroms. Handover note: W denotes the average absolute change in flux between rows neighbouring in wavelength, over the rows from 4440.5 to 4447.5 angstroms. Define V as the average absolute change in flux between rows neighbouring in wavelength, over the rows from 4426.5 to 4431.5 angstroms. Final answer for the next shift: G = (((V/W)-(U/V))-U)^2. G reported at 1.2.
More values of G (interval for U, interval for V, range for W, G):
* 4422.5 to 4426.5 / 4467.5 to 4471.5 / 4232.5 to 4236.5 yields 1.4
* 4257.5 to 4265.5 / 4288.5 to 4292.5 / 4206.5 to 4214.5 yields 0.0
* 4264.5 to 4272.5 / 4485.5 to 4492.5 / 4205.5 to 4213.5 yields 0.0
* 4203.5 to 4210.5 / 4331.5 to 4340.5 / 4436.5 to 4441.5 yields 0.3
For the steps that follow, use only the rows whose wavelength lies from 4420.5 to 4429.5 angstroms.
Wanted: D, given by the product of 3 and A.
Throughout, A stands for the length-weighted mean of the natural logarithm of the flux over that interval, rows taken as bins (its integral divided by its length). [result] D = 9.34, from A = 3.11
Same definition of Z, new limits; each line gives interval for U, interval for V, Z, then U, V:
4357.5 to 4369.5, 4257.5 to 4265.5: -0.6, 1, 0.8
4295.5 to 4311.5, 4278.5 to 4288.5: 0.3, 3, 1.6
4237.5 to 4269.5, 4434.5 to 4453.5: 0.8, 5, 2.7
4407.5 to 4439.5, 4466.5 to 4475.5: 0.7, 3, 1.0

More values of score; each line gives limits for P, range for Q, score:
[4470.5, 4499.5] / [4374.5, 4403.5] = 0.5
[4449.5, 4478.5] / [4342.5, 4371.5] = 0.4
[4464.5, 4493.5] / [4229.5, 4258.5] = 0.6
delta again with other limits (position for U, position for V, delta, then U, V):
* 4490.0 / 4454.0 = -0.1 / 4.85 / 4.79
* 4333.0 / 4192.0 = -0.4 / 5.11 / 4.74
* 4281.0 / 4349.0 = 0.4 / 4.76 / 5.18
